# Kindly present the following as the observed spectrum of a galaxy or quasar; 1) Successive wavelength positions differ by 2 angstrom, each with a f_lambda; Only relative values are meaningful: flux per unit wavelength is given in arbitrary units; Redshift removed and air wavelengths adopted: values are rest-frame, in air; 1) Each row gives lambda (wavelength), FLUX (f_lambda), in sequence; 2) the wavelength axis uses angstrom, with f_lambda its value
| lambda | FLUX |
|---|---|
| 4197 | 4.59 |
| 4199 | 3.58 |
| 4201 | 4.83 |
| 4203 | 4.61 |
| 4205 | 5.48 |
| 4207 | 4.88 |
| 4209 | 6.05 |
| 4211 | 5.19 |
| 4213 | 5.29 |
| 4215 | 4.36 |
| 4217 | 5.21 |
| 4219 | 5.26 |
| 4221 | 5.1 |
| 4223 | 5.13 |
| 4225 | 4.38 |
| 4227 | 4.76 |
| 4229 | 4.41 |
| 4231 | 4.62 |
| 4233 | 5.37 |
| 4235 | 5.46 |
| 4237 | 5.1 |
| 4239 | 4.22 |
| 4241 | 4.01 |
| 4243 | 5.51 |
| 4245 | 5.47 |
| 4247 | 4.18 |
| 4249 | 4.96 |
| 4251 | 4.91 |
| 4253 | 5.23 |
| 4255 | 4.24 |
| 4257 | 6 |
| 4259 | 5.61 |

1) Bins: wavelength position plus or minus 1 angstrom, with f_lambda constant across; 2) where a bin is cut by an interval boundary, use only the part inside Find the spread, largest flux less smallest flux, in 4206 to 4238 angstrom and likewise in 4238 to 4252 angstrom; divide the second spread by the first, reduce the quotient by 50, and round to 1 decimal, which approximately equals -49.1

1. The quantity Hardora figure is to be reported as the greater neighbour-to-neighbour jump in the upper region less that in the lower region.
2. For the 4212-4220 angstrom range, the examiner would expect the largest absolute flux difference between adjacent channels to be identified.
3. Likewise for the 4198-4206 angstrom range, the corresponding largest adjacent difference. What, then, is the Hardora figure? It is -0.3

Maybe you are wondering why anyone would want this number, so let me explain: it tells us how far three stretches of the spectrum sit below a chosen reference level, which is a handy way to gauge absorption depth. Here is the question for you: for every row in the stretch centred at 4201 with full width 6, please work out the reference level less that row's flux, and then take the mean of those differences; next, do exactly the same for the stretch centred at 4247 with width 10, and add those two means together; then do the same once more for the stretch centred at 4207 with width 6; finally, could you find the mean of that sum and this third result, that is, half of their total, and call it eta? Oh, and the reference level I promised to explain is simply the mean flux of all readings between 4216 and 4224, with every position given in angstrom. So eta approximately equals 0.4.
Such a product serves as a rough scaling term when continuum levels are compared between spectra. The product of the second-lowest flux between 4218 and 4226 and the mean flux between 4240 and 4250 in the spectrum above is 25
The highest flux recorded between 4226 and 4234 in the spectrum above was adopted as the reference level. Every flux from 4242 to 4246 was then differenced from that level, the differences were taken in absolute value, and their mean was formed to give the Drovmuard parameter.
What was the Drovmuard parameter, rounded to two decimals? 0.12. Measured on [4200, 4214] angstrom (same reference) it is 0.41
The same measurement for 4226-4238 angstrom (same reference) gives 0.45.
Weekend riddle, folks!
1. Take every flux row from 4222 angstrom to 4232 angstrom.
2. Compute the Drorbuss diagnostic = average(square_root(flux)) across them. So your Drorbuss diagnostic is 2.16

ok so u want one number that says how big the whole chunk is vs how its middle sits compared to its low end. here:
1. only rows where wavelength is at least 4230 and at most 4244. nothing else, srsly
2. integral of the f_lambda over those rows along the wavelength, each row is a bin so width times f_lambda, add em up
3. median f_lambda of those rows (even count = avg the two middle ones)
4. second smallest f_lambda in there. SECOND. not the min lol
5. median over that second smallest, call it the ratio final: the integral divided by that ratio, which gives 56.7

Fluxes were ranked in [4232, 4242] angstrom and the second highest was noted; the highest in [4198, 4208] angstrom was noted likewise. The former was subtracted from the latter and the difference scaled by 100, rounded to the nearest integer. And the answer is 11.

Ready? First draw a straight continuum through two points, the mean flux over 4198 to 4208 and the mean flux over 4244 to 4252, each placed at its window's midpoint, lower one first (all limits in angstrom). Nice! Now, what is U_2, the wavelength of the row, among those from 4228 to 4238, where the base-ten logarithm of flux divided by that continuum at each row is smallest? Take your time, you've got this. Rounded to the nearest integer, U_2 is 4229 angstrom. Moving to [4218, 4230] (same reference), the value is 4225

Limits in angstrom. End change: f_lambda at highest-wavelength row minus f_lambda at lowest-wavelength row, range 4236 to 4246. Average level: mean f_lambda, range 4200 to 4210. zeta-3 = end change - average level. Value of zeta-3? -4.80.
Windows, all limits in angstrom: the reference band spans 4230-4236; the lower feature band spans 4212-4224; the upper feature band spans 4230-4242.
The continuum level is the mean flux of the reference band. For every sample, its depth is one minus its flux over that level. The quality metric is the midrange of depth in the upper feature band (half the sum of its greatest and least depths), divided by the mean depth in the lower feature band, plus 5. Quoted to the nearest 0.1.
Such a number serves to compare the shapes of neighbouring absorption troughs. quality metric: 9.5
